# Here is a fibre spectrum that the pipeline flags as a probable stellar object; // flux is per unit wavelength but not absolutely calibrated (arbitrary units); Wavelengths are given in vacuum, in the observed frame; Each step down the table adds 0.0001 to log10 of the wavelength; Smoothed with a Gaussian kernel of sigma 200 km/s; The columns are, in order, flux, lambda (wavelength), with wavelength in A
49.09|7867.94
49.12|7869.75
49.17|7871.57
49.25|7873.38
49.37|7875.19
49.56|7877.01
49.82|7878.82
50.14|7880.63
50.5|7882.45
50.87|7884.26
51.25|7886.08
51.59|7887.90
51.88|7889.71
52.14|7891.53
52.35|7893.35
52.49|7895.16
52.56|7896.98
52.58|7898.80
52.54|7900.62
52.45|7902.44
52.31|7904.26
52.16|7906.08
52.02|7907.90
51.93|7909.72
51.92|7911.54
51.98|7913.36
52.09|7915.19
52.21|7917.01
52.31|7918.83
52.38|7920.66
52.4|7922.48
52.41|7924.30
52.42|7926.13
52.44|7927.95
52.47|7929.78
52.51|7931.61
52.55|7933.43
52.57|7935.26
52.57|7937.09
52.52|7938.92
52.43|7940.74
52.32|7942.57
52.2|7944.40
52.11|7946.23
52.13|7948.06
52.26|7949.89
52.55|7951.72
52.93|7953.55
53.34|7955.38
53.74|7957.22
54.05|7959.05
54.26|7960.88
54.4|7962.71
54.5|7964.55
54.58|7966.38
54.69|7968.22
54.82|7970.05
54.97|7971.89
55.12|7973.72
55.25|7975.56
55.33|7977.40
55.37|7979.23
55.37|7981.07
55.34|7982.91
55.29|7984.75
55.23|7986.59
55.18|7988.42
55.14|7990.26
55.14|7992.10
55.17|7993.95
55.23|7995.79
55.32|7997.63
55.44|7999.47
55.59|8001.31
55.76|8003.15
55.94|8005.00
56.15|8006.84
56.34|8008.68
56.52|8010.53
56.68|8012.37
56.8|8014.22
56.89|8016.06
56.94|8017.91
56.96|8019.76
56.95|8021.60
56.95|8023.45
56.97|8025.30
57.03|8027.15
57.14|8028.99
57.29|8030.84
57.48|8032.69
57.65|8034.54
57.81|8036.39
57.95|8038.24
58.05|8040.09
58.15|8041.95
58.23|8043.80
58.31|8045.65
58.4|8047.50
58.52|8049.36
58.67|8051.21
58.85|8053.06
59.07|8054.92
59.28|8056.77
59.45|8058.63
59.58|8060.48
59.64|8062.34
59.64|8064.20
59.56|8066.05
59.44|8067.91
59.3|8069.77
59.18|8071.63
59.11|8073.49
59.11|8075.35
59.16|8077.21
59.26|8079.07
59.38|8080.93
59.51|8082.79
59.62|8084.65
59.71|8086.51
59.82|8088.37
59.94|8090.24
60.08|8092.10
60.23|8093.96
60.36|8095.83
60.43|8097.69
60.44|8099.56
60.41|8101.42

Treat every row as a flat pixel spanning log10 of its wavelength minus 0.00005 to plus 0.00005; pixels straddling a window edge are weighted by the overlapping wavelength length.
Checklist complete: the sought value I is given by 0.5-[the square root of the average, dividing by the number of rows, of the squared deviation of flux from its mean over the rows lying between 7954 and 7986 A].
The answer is -0.1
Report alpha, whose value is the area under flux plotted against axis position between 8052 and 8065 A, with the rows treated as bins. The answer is 771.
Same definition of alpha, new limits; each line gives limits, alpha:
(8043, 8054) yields 644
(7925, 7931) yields 314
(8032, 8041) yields 520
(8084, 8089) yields 299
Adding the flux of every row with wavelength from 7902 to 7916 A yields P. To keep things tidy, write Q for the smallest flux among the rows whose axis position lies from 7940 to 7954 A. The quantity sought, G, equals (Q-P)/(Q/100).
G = -700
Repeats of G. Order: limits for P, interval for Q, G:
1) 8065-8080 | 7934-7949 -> -810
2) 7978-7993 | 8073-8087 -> -648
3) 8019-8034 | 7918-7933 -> -773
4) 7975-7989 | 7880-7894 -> -782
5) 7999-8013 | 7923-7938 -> -756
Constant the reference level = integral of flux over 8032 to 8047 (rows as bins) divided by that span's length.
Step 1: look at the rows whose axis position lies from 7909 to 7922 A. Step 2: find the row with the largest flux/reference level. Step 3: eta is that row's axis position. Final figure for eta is 7920.66 A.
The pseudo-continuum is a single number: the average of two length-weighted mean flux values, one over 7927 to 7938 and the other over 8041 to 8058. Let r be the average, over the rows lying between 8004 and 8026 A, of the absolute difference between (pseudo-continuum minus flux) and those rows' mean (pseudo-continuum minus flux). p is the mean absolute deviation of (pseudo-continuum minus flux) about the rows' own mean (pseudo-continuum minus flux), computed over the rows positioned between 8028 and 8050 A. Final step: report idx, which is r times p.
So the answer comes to 0.107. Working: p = 0.37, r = 0.29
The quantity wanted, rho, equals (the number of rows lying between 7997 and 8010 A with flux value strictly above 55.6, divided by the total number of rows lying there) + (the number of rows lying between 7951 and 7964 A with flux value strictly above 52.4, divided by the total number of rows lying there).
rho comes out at 1.57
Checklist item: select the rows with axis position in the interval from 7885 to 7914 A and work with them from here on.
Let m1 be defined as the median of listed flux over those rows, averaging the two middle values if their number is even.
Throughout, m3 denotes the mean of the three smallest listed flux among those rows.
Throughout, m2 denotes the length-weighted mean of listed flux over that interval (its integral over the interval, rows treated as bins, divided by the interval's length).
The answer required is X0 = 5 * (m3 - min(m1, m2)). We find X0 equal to -3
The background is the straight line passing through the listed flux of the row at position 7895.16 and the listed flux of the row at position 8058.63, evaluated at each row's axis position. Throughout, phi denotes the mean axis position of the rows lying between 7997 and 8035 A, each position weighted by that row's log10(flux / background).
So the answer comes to 8014.3 A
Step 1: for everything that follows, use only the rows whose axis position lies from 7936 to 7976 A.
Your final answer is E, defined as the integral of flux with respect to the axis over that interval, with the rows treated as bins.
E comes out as 2140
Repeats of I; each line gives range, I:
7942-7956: 0.1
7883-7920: 0.1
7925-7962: -0.1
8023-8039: 0.1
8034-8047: 0.3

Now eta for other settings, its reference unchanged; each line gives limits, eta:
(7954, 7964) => 7962.71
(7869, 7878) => 7877.01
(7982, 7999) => 7982.91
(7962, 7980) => 7979.23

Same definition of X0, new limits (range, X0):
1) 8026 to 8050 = -3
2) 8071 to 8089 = -1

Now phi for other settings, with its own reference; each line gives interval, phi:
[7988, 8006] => 7996.6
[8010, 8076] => 8037.2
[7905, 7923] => 7914.7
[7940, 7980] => 7954.6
